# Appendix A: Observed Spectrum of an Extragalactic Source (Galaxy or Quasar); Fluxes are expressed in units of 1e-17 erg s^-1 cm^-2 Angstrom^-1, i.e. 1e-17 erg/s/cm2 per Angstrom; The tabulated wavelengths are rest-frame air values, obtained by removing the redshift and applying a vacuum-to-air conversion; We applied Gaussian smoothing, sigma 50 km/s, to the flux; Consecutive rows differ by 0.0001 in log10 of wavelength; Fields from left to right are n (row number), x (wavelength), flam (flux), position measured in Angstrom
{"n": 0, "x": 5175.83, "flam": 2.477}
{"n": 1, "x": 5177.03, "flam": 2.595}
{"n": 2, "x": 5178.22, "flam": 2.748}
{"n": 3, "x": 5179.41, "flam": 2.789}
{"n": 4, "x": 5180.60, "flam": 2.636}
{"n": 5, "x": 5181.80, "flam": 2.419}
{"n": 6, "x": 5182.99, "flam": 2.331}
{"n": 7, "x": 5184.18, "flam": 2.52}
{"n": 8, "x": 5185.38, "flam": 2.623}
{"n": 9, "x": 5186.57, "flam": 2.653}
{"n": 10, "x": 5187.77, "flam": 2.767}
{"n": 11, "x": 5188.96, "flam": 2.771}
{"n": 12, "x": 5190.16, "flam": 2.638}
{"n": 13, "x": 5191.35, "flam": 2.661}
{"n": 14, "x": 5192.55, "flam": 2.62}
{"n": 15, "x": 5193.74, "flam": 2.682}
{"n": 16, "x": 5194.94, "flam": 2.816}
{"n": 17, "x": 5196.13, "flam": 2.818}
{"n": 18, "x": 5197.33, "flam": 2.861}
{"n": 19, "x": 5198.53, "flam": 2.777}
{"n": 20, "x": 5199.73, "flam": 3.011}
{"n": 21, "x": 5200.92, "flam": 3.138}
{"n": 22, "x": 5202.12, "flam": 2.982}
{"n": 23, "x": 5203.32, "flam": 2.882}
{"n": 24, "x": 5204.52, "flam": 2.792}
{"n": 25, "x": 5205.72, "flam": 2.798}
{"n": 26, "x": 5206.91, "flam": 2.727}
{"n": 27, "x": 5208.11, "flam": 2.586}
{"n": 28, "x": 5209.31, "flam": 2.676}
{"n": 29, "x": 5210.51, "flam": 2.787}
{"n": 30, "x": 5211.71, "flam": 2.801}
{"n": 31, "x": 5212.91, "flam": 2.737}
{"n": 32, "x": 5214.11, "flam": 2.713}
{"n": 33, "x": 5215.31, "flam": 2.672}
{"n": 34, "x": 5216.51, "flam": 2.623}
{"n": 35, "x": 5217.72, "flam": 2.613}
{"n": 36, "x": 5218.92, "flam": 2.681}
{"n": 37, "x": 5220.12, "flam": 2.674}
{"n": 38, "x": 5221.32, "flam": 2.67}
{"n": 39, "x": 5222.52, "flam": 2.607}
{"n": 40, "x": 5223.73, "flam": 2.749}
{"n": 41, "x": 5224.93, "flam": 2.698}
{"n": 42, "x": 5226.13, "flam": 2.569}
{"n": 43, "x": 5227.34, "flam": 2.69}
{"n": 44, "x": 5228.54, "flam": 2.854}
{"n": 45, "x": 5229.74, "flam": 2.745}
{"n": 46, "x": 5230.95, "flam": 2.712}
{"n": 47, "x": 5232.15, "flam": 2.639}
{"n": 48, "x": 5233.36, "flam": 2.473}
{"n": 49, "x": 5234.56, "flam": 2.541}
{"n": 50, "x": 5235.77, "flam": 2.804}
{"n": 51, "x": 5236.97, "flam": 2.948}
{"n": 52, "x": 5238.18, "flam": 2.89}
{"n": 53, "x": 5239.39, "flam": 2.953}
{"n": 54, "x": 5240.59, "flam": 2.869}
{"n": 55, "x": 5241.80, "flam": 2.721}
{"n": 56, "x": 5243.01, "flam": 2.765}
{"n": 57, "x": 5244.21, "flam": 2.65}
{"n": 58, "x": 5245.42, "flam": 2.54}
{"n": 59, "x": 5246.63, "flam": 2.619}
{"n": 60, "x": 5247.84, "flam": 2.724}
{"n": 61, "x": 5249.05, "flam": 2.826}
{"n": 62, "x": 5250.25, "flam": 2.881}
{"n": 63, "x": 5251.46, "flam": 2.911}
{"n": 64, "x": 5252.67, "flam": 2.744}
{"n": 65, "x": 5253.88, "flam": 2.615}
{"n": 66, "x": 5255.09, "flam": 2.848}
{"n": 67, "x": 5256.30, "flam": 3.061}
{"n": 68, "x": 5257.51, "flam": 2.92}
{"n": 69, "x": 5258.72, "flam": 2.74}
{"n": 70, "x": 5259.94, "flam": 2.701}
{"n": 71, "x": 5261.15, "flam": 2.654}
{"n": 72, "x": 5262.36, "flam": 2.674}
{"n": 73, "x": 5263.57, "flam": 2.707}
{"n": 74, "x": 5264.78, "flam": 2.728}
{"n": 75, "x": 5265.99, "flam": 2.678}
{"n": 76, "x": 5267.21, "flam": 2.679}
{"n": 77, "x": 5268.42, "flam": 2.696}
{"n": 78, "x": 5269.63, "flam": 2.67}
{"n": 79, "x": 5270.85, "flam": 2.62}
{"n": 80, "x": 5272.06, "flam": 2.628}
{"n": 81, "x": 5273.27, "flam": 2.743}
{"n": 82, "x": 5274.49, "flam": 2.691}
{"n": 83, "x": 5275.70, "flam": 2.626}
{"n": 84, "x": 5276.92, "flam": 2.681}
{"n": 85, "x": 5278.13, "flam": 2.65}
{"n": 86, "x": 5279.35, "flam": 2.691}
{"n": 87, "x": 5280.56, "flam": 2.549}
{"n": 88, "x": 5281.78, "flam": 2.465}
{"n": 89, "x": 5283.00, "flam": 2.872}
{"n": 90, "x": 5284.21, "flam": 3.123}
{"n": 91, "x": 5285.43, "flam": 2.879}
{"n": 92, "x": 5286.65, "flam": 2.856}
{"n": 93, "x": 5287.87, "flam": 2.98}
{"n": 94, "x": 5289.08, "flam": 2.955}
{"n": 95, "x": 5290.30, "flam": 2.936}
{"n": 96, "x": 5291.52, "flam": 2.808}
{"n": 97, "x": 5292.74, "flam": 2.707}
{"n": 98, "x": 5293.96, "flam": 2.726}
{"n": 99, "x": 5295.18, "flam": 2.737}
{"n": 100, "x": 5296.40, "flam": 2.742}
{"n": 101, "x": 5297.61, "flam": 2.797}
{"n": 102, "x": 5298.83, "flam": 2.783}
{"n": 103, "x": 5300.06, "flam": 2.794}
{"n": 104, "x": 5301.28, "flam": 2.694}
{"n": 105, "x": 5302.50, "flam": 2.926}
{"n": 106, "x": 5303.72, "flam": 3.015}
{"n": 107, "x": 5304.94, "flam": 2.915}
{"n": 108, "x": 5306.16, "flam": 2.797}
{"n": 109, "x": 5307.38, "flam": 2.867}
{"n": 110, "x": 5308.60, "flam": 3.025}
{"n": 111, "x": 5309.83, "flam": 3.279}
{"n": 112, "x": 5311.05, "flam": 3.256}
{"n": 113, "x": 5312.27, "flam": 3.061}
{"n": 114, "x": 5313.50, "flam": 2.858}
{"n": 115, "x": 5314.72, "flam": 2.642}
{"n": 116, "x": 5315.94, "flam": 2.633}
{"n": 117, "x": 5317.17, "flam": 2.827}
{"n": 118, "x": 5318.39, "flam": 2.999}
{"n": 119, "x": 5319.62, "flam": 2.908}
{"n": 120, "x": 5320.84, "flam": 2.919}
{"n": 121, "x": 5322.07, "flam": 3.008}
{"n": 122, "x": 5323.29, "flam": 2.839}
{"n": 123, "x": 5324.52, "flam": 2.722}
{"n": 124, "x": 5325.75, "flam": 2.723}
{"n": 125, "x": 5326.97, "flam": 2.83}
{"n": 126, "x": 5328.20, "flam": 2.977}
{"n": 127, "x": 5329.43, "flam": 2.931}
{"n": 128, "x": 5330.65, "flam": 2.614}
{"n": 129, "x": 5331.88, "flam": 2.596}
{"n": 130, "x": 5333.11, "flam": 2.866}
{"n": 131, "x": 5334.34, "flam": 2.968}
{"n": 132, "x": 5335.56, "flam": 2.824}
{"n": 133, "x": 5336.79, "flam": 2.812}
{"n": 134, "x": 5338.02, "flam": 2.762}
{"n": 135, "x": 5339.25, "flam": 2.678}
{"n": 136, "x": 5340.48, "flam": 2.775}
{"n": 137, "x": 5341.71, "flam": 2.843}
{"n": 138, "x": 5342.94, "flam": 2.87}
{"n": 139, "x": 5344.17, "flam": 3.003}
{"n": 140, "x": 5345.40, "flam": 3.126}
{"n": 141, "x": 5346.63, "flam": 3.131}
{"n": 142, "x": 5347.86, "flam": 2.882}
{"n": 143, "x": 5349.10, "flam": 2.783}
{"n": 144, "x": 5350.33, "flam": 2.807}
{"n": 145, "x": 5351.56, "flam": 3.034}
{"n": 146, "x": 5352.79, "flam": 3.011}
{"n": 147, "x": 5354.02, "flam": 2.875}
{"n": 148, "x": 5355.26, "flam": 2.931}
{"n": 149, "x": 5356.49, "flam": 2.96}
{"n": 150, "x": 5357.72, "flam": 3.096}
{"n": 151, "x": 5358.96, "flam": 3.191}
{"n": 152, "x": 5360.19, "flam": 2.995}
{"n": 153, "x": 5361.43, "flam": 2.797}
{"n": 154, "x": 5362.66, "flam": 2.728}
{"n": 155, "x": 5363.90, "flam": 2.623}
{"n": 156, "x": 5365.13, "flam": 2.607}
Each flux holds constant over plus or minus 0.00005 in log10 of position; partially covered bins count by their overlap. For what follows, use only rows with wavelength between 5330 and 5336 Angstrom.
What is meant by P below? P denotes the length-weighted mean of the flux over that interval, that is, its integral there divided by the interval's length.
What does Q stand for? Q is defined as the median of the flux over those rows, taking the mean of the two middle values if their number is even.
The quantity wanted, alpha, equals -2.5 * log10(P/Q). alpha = 0.018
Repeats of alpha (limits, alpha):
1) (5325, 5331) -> 0.003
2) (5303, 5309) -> -0.003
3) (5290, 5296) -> -0.013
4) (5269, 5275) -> 0.000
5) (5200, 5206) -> -0.018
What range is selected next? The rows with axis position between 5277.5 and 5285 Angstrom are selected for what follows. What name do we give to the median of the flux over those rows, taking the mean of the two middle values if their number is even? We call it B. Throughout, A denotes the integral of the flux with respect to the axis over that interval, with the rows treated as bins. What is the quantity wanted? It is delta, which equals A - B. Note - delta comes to 17.8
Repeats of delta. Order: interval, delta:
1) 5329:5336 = 16.8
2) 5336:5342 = 13.8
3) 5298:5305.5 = 18.5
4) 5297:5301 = 8.3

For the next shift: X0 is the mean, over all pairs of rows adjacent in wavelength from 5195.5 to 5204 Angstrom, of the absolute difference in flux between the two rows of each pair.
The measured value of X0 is 0.12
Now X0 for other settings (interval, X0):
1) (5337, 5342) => 0.08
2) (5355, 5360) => 0.09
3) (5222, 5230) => 0.12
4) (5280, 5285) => 0.25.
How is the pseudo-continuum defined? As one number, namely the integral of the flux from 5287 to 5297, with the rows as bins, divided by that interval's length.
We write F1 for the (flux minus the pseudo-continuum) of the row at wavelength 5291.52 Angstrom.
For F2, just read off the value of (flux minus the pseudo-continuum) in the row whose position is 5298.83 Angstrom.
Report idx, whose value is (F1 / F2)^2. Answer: 0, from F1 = -0.02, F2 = -0.041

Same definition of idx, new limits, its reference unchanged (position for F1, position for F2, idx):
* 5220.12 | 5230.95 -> 2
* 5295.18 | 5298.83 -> 5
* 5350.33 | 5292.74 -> 0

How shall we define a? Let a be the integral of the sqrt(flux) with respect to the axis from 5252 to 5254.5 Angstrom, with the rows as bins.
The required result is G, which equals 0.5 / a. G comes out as 0.122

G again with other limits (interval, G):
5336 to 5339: 0.100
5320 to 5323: 0.097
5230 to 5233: 0.102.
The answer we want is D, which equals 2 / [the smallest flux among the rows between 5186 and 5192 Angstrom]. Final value 0.758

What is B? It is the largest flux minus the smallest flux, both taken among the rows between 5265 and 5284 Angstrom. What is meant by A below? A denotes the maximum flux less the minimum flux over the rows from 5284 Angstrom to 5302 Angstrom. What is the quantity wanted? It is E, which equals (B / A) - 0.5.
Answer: 0.45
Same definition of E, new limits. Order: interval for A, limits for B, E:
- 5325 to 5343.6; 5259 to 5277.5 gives -0.18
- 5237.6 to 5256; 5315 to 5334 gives 0.50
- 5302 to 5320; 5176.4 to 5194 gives 0.21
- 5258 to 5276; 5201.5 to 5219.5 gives 2.72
